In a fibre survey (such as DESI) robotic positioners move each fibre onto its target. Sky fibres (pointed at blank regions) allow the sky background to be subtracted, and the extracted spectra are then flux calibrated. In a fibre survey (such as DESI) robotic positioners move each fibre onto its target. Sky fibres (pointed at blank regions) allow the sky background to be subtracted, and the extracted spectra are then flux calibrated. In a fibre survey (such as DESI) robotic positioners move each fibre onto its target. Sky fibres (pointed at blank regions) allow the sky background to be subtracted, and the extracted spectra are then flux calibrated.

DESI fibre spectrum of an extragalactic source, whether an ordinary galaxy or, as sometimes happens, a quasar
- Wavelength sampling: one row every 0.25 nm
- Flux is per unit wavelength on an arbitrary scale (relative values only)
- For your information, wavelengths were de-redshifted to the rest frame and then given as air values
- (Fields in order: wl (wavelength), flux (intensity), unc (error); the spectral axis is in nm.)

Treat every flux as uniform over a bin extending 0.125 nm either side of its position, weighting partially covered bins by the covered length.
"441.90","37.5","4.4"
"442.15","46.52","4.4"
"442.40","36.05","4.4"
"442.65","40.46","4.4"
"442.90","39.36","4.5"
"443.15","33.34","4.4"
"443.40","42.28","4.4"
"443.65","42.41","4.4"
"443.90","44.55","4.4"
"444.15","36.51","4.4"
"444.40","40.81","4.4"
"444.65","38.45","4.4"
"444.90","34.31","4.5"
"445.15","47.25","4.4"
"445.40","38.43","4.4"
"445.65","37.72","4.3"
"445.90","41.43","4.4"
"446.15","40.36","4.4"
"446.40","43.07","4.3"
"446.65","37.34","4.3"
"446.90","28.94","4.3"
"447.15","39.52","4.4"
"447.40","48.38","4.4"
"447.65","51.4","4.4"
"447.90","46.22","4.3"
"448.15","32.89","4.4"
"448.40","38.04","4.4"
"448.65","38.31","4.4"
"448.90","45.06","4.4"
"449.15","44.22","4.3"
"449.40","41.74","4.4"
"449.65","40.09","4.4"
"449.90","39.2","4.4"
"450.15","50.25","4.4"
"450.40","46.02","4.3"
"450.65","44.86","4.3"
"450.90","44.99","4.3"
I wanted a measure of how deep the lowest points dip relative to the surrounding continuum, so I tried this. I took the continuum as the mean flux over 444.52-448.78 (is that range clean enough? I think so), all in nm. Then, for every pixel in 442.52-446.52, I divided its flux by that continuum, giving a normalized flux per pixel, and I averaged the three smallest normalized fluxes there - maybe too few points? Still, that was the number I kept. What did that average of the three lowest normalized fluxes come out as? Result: 0.865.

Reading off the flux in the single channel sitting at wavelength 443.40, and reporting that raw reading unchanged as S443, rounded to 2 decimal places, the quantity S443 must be 42.28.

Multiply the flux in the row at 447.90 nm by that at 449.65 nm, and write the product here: 1853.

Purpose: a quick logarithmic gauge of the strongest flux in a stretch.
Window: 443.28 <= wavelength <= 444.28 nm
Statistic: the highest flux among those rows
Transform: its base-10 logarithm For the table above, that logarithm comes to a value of 1.65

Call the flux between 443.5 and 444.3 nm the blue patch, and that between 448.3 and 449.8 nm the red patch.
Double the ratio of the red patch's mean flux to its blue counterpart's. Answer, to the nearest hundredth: 2.00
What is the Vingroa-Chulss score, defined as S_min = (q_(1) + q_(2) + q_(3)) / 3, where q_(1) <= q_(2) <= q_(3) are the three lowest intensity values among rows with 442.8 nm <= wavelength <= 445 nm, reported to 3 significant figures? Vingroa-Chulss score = 34.7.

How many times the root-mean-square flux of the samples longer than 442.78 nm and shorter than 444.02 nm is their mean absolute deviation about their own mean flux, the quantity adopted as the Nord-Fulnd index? 0.080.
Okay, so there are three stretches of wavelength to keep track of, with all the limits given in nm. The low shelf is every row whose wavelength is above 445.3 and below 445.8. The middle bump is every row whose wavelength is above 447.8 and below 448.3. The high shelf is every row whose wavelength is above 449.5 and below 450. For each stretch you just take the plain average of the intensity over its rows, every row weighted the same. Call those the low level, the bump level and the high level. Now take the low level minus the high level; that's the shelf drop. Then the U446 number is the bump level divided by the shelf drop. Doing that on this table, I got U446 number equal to -25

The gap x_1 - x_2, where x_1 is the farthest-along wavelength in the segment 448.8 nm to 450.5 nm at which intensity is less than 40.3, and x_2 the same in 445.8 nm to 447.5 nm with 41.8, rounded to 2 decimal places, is 2.75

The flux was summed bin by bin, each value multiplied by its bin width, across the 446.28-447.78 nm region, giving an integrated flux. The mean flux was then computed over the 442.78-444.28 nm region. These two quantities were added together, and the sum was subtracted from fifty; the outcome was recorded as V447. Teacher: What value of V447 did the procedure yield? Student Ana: -51.9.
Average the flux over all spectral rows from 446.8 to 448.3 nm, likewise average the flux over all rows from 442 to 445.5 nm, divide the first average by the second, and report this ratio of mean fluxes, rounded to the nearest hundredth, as 1.03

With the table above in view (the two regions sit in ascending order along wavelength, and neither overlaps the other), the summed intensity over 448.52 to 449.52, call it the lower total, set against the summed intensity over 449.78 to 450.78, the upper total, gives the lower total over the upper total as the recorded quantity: 0.94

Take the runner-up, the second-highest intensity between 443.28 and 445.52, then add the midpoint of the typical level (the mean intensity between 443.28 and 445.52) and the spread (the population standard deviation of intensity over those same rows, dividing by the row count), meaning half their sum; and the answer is 66.7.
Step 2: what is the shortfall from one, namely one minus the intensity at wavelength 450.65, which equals -44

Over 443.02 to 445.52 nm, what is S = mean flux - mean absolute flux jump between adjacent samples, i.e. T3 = 34.08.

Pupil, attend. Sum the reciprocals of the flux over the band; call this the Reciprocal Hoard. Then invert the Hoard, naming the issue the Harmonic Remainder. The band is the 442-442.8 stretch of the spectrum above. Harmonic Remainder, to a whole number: 14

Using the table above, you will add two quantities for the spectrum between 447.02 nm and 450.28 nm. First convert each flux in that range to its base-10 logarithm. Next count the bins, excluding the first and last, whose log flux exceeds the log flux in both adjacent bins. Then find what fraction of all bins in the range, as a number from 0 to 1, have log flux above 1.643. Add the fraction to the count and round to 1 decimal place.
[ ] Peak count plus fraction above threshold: 2.5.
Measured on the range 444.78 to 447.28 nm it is 3.1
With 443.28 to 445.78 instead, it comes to 3.2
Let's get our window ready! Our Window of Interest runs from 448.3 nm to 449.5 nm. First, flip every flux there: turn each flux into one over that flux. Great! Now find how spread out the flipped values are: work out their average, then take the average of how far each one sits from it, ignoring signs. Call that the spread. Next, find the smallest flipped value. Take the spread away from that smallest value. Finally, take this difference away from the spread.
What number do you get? -0.0190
